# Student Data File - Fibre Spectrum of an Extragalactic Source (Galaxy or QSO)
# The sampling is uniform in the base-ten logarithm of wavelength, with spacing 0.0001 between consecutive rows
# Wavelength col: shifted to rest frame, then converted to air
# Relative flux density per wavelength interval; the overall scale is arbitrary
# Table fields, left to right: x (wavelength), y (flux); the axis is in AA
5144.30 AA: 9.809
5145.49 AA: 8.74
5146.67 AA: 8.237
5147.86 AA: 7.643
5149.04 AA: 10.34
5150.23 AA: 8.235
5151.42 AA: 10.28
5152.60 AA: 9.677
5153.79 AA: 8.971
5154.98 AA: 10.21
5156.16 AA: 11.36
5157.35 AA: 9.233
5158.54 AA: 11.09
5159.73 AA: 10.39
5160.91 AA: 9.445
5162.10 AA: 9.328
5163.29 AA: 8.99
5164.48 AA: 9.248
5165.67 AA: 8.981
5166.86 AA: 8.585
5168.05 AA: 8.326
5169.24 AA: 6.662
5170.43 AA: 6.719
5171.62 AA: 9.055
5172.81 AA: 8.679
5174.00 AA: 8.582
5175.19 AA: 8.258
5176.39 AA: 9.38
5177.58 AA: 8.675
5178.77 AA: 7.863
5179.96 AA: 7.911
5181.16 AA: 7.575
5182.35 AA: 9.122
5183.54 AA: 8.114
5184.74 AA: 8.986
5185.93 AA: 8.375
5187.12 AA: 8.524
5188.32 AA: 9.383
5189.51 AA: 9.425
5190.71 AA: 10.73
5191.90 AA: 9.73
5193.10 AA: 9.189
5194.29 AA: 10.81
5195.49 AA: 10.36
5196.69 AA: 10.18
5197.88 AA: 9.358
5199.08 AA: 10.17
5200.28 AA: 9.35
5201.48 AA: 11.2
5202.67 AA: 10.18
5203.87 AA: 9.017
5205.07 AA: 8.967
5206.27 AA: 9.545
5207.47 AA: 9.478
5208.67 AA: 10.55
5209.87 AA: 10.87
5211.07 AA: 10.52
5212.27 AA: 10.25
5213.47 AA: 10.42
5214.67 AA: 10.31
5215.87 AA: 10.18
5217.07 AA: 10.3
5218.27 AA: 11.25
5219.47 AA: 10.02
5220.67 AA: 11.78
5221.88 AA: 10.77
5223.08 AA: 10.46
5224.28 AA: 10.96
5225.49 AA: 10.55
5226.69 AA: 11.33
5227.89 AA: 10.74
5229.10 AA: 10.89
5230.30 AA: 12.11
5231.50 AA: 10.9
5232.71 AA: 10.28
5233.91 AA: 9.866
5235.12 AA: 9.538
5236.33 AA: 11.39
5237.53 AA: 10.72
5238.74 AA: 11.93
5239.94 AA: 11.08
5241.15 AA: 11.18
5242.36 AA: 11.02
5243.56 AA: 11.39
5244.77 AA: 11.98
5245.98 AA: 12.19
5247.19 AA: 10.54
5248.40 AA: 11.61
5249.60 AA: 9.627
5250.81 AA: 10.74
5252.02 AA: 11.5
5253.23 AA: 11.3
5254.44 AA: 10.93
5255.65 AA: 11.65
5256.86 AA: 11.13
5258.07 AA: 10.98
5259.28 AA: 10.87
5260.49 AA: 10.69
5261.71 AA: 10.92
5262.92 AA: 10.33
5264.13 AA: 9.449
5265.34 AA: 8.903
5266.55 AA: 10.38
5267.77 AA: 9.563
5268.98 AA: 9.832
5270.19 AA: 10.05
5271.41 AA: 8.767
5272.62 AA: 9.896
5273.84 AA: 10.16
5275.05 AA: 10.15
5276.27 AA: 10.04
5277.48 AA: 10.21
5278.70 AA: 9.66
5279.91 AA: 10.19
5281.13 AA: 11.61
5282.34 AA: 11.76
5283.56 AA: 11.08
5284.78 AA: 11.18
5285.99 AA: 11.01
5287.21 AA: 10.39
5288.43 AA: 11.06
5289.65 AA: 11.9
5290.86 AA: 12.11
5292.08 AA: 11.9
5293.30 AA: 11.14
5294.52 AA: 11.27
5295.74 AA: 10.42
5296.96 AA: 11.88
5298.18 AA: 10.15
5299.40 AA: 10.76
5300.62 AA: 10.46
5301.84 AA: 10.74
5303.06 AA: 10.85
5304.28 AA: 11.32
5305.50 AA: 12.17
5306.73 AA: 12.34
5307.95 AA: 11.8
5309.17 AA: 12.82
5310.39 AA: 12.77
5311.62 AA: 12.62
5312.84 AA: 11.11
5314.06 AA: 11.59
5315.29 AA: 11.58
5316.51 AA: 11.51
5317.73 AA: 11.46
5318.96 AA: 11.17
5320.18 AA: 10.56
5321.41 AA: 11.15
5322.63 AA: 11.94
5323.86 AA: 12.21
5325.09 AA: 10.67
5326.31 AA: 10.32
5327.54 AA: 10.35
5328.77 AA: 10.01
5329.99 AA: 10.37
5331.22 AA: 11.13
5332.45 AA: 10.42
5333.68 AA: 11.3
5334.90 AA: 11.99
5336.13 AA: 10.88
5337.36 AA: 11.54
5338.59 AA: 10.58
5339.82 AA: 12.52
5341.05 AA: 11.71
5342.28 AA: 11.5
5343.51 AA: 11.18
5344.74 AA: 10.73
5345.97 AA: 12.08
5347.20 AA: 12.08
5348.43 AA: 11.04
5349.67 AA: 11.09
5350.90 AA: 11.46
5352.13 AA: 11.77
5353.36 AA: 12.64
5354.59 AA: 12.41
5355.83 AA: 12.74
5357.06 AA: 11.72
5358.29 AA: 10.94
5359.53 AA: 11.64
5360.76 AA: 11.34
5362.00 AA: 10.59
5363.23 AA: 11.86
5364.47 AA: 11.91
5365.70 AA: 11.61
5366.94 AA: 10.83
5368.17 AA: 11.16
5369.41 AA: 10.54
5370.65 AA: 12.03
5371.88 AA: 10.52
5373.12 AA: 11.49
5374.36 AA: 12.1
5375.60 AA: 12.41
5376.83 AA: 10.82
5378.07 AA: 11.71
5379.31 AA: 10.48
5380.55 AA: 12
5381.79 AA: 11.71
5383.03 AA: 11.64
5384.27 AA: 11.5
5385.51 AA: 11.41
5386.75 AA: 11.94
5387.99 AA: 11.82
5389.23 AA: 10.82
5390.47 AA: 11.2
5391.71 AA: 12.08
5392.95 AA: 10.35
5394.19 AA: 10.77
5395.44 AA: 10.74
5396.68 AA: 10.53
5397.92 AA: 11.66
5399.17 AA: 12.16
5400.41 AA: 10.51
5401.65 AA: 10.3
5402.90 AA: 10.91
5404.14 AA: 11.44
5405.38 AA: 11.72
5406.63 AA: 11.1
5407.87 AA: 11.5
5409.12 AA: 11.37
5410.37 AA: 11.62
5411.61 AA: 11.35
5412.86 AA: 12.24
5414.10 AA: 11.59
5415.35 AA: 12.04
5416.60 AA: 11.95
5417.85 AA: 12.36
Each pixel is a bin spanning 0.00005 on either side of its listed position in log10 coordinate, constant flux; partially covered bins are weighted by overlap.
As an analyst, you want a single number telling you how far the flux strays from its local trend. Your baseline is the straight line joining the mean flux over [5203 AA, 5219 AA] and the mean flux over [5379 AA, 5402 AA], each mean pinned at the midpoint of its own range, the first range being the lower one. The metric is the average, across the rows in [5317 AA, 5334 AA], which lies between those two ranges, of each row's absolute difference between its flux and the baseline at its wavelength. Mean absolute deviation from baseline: 0.6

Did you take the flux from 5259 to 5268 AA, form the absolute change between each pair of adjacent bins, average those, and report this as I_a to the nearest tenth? 0.7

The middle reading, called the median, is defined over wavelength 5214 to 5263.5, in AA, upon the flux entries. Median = 10.9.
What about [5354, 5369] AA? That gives 11.6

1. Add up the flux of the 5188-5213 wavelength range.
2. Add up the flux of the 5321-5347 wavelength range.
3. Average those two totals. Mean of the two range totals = 222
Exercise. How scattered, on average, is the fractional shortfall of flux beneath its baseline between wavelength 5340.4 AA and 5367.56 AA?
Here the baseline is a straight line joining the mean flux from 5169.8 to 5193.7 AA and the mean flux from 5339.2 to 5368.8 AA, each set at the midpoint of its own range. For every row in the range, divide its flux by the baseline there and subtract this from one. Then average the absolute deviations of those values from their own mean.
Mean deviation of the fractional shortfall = 0.041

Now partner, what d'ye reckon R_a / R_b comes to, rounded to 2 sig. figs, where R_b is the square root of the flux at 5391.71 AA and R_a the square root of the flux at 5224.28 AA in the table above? 0.95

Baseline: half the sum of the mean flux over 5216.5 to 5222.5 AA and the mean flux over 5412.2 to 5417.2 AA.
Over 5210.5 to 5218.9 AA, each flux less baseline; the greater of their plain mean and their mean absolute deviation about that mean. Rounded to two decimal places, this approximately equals 0.24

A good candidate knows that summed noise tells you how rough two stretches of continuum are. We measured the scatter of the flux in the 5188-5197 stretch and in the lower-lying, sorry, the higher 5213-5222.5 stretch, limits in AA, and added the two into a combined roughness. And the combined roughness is 1.2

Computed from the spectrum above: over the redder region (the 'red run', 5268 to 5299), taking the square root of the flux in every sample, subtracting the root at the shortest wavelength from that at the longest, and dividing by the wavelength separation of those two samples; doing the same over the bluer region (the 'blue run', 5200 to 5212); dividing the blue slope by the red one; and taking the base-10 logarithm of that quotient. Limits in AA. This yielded 1.0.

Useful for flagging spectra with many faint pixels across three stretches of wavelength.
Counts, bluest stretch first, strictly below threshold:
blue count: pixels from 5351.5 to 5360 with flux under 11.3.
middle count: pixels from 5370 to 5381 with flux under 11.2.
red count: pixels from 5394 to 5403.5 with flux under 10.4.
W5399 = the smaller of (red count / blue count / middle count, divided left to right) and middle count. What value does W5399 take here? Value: 0.333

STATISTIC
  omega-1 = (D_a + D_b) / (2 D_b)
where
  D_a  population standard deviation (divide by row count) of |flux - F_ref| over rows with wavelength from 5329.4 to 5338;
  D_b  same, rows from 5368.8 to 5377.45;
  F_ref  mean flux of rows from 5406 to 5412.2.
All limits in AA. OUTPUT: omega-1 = 1.13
